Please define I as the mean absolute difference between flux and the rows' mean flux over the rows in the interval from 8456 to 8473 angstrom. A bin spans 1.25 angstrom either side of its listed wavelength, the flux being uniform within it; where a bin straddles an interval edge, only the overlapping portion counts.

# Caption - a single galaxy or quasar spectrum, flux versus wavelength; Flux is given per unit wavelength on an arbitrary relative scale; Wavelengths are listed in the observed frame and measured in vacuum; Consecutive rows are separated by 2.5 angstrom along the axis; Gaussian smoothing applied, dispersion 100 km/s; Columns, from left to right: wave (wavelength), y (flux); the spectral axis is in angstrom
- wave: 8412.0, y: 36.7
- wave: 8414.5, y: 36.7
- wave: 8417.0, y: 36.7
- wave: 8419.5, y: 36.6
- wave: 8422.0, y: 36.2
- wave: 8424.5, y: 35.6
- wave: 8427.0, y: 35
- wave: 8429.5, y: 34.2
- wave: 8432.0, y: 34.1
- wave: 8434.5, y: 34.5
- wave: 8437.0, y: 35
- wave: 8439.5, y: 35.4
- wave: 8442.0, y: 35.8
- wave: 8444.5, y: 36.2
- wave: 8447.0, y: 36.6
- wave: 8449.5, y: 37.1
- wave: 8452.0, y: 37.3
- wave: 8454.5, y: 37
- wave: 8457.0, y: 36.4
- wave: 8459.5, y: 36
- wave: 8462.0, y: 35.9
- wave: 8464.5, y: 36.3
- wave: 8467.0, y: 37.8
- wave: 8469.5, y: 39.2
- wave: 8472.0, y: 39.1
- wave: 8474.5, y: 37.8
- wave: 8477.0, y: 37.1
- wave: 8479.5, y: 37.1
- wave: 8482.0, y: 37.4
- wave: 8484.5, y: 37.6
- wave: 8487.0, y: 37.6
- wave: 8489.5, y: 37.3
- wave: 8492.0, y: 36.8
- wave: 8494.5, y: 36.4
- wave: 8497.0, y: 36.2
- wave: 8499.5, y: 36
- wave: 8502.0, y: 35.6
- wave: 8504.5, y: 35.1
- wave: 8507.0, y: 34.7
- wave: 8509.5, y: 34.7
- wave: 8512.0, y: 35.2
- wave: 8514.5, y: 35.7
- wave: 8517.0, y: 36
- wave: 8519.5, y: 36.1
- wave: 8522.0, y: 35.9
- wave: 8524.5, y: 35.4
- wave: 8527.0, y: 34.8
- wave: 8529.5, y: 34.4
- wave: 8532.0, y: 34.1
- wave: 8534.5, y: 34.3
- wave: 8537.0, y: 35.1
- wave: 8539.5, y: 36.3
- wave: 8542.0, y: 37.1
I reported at 1.25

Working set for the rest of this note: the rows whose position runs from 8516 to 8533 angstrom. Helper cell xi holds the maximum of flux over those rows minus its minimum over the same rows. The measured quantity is 2.00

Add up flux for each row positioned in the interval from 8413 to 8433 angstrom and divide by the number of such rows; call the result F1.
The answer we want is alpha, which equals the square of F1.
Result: 1270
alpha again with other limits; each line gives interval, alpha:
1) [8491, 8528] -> 1270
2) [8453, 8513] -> 1345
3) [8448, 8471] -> 1369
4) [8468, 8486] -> 1436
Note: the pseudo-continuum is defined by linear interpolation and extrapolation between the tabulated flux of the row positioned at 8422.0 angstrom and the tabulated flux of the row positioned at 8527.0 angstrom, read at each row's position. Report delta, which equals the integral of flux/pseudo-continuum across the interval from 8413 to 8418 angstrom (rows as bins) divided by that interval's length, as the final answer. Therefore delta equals 1.01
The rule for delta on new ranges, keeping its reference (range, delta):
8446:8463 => 1.02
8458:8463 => 1.01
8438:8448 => 1.00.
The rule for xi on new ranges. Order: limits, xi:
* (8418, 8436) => 2.50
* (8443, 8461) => 1.30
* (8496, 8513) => 1.50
